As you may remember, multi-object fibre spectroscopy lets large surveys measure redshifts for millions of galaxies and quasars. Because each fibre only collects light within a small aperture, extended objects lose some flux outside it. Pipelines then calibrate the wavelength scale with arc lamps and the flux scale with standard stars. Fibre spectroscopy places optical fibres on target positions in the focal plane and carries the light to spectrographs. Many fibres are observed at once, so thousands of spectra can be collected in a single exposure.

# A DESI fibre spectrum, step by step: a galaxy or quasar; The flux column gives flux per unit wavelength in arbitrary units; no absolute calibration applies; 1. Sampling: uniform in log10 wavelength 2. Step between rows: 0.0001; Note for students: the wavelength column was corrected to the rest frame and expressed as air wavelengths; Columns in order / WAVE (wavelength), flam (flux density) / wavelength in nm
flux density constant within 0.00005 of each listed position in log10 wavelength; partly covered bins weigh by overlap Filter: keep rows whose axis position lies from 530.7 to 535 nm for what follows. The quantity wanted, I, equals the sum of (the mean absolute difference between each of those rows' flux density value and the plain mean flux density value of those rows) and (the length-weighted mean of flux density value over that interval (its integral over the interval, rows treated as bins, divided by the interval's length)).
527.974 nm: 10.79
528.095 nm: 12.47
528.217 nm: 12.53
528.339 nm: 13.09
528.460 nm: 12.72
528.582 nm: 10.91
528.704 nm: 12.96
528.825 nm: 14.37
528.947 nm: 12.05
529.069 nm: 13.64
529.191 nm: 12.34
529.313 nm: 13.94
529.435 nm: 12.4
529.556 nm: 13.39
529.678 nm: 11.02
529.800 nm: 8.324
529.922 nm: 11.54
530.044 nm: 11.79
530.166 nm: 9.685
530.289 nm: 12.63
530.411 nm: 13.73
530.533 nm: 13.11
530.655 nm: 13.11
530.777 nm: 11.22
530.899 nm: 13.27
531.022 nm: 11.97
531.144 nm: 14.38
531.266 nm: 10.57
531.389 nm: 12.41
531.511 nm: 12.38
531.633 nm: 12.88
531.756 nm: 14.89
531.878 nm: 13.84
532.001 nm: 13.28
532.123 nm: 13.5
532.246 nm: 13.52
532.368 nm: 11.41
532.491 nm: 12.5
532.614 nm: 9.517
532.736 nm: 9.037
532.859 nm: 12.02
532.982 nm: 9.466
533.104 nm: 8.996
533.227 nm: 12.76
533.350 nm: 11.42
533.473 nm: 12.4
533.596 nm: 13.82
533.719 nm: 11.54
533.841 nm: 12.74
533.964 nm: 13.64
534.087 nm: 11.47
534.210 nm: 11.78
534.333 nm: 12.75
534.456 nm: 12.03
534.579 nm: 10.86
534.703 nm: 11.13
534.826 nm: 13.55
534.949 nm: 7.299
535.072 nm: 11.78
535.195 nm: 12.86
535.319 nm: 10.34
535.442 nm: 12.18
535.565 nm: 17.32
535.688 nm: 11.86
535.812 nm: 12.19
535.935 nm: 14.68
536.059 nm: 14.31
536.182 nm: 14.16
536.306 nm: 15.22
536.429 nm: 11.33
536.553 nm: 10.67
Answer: 13.3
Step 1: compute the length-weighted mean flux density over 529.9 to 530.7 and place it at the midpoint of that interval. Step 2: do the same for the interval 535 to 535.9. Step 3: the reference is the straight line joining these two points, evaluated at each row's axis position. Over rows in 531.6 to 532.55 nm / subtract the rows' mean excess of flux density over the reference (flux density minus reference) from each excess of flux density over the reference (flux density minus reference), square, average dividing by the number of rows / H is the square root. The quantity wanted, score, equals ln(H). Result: 0.0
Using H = 0.97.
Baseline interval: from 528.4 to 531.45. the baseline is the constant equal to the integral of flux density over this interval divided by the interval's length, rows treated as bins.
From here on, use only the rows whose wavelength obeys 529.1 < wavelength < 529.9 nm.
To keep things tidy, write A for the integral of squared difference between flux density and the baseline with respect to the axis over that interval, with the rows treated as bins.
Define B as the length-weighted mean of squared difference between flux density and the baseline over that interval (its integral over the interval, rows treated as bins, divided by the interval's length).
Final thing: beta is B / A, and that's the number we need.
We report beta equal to 1.25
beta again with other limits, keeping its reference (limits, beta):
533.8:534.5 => 1.43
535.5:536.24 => 1.35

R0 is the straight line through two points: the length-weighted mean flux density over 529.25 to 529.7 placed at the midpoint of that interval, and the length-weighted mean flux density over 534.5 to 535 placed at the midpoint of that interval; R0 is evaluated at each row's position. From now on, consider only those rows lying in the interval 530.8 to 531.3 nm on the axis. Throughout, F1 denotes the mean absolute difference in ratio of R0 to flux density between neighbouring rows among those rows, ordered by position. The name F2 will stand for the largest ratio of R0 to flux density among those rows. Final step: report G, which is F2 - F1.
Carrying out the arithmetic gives 0.96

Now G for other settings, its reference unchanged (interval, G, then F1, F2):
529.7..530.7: 1.37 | 0.16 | 1.5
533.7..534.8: 0.93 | 0.07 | 1.0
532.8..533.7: 1.11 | 0.16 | 1.3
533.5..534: 0.87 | 0.10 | 1.0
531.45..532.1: 0.91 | 0.07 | 1.0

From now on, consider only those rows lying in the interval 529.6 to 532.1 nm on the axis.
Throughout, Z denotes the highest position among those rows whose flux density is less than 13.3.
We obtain 532.001 nm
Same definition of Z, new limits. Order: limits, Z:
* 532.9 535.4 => 535.319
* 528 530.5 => 530.289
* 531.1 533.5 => 533.473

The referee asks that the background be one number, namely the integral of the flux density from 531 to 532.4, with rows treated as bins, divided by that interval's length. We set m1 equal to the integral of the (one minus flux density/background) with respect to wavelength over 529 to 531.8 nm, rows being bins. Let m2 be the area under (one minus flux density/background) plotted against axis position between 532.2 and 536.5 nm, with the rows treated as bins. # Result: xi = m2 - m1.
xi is 0.16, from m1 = 0.135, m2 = 0.29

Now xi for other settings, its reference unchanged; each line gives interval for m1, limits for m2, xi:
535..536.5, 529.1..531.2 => 0.14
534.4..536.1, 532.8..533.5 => 0.01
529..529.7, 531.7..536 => 0.28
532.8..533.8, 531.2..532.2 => -0.11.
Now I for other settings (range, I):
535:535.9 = 14.0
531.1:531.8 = 14.0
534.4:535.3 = 12.7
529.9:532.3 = 13.7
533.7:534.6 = 12.9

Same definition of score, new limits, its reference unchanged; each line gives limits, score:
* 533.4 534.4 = -0.2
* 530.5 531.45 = 0.1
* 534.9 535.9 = 1.0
